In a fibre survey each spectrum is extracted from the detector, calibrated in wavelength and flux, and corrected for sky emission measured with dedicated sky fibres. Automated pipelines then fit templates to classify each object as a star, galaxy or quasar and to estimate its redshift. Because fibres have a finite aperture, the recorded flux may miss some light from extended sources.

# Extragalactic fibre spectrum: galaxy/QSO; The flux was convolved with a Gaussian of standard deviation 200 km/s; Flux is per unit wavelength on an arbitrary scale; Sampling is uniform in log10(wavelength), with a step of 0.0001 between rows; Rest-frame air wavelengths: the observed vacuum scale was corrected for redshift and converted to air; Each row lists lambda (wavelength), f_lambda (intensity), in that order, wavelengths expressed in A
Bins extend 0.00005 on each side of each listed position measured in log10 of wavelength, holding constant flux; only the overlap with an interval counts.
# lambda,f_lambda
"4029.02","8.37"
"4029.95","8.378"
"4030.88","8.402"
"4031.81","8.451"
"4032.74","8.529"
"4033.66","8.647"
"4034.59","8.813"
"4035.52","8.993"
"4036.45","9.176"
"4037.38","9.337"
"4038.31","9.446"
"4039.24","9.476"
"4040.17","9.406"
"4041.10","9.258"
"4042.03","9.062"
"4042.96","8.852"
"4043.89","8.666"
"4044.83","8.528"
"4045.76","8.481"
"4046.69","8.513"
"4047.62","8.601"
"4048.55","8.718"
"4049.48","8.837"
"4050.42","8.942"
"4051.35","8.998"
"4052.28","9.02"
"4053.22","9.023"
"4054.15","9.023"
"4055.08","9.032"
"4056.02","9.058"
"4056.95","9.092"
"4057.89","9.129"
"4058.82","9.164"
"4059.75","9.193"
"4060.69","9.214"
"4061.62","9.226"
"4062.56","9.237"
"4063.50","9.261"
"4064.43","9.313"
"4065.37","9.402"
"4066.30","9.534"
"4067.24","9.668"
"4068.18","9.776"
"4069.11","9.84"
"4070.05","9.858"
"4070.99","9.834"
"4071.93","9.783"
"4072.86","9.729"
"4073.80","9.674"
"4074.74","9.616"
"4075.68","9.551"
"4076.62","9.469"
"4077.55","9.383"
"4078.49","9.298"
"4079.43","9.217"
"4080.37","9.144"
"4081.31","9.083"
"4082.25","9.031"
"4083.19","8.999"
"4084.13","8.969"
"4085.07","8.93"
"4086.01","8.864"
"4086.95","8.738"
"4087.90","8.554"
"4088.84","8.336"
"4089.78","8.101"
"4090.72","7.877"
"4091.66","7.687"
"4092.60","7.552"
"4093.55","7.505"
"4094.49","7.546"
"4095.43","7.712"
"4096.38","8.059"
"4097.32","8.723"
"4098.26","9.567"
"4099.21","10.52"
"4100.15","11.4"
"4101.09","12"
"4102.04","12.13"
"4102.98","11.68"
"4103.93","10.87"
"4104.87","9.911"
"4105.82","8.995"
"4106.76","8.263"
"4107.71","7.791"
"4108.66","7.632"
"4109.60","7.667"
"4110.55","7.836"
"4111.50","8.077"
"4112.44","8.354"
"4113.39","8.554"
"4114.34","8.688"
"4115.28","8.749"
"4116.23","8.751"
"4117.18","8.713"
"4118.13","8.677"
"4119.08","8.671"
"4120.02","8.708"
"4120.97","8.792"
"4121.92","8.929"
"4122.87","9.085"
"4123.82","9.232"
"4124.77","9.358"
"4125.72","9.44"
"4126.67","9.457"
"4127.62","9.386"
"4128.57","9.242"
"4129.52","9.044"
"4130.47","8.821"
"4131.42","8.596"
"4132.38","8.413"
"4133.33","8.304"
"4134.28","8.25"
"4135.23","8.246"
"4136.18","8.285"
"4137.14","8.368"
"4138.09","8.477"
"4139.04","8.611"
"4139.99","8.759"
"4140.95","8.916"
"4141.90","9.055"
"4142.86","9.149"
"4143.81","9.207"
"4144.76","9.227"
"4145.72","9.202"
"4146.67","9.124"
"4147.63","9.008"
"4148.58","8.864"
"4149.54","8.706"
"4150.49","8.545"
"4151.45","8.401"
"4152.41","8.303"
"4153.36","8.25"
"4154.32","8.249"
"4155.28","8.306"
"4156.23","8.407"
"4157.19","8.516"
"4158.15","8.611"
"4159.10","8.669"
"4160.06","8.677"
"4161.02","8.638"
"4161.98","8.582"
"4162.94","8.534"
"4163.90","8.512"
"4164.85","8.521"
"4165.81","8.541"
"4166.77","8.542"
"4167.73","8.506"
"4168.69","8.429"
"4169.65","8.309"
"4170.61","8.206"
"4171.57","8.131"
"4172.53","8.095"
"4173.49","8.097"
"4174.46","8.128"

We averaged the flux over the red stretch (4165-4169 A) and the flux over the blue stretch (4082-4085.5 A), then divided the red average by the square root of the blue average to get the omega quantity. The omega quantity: 2.84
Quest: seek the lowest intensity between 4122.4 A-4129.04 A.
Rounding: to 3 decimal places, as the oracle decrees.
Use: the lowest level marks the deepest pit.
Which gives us 9.085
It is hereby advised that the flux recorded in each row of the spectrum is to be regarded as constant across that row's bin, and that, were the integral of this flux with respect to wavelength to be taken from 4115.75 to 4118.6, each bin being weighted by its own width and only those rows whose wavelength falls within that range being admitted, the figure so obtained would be 24.8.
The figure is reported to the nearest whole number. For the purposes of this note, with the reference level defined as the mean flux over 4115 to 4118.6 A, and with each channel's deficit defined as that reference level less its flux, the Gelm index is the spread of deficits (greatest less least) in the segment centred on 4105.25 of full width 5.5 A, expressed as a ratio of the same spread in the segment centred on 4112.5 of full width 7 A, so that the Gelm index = 4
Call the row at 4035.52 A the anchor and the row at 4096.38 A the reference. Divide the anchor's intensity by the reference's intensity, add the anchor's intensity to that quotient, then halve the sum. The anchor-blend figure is 5.05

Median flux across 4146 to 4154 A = 8.6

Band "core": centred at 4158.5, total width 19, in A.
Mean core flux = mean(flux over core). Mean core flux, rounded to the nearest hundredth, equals 8.50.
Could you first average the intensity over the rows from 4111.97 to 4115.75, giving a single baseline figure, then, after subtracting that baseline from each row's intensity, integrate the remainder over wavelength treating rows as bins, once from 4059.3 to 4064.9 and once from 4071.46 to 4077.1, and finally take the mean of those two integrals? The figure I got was 5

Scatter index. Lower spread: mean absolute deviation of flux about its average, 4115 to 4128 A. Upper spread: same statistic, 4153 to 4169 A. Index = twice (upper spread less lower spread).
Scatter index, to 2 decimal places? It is -0.36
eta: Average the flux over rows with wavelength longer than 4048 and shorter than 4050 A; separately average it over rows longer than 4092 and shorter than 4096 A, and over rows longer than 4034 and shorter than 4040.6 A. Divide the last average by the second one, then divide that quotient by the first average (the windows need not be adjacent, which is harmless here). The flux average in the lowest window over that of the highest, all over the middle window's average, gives 0.139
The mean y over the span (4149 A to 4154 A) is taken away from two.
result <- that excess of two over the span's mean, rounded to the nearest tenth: -6.4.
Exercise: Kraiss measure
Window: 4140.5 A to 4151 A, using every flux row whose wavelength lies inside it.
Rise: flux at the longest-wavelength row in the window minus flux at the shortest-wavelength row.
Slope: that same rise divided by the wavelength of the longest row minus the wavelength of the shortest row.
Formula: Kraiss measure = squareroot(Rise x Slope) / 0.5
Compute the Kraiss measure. 0.24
